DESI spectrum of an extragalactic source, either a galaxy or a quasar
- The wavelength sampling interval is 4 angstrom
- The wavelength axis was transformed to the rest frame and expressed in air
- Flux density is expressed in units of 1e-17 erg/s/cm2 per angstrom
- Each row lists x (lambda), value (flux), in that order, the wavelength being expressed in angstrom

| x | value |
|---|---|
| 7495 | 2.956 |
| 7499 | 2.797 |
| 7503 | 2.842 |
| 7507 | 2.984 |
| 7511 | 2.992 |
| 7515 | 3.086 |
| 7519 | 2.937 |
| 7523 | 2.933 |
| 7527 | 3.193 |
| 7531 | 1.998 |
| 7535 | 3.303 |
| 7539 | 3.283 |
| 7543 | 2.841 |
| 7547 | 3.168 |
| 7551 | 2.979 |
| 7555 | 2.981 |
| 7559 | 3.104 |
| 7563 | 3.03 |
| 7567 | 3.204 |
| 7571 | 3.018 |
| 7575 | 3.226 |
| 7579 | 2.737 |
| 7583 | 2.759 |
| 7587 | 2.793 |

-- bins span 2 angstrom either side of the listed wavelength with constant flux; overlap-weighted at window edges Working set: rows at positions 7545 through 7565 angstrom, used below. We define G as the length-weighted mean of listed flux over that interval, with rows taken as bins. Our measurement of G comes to 3.05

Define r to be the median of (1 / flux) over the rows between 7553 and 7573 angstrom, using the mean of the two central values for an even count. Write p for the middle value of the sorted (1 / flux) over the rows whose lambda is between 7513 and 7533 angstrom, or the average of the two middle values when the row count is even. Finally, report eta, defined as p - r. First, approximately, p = 0.340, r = 0.330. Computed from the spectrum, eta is 0.010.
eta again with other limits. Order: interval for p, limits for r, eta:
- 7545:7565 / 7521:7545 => 0.003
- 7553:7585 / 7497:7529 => -0.007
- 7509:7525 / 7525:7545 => 0.024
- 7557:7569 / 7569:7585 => -0.025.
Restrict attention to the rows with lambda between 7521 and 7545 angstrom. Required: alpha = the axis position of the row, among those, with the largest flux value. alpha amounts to 7535 angstrom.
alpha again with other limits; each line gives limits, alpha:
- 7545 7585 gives 7575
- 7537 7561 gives 7539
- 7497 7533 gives 7527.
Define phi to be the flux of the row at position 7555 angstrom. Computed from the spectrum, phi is 2.981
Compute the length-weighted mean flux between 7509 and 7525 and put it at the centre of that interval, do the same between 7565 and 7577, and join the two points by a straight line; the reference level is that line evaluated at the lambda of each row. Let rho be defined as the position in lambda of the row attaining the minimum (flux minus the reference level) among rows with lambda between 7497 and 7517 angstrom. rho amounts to 7499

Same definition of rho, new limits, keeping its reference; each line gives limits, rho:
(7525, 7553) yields 7531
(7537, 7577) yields 7543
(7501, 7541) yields 7531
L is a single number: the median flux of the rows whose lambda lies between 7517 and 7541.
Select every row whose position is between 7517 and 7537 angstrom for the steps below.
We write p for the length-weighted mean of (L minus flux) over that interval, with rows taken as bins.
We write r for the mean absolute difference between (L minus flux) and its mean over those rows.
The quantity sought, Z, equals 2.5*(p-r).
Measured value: -0.39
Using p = 0.19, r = 0.35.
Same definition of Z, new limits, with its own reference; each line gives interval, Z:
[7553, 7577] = -0.28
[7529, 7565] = -0.36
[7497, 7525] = 0.14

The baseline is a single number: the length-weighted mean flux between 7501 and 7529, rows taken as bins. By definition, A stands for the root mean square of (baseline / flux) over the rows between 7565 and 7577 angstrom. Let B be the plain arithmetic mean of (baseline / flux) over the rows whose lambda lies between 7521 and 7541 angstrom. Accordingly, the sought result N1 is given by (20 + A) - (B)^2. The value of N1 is 19.8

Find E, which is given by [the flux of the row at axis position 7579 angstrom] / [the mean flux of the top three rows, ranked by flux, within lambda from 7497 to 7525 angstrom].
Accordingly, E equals 0.91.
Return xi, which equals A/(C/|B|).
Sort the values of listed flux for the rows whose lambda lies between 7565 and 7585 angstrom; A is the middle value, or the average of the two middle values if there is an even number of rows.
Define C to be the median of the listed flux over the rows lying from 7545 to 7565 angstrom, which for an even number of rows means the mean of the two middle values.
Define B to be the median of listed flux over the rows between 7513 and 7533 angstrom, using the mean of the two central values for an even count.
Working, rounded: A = 3.02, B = 2.94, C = 3.03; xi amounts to 2.93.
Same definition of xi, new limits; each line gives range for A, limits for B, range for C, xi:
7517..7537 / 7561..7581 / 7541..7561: 2.99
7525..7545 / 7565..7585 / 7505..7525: 3.23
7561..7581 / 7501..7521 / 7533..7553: 2.85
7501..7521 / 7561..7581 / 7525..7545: 2.83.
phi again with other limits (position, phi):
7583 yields 2.759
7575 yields 3.226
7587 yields 2.793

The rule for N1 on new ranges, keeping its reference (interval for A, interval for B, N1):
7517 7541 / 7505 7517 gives 20.1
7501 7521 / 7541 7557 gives 20.0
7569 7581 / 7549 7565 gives 20.0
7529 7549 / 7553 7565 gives 20.1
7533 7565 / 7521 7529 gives 20.0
